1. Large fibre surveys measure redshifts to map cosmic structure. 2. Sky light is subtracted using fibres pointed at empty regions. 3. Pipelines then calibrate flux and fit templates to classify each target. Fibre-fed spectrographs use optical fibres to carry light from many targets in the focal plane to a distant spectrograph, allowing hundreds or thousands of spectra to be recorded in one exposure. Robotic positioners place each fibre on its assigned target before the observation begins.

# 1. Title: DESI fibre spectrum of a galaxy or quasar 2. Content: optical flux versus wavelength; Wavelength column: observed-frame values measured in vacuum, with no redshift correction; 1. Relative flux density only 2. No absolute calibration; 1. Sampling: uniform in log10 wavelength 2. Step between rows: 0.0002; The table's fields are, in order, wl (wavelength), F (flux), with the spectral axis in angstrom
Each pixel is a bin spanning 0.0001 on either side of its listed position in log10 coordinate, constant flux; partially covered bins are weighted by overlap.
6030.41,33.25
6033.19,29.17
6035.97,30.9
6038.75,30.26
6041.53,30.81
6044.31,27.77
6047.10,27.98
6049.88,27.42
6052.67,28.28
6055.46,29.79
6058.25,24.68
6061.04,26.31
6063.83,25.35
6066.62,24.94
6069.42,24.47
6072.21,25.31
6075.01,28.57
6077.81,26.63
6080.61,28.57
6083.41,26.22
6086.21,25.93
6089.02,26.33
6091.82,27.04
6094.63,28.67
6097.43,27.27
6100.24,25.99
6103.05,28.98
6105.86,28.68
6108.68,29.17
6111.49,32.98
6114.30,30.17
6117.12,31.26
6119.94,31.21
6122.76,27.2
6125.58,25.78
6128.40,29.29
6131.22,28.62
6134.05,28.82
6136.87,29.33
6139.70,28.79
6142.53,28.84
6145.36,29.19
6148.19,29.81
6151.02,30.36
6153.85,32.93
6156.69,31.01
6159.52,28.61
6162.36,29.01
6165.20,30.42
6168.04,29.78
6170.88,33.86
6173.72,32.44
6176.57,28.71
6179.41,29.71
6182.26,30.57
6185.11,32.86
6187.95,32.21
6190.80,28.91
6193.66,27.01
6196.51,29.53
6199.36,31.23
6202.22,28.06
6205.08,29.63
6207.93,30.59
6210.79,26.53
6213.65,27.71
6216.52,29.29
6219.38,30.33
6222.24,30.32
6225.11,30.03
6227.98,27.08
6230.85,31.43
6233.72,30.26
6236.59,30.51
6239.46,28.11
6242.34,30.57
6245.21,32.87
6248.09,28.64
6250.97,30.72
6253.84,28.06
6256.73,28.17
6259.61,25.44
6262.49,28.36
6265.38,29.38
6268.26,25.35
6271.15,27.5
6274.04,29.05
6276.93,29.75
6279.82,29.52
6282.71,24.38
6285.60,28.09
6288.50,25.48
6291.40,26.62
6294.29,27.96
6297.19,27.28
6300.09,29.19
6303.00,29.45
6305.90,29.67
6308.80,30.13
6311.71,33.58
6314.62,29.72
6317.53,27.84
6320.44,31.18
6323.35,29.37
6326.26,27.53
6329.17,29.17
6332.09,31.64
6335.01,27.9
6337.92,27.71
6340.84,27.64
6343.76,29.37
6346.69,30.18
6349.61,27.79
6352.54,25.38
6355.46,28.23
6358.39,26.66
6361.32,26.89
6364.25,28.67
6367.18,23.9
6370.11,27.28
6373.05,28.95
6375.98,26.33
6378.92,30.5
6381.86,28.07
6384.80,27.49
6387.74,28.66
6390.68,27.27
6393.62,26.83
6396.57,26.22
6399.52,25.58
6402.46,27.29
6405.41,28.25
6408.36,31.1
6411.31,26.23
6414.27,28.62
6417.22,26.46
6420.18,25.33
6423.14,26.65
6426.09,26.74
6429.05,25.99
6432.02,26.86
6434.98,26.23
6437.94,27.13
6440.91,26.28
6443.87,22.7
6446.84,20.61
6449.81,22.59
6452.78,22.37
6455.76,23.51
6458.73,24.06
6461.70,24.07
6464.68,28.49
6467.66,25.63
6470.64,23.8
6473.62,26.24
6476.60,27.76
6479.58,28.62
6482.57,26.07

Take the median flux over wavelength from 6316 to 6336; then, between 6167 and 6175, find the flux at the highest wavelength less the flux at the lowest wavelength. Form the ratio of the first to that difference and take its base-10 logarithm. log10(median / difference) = 1.0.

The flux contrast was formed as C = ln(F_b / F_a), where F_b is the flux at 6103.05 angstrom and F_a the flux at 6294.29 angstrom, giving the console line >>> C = 0.04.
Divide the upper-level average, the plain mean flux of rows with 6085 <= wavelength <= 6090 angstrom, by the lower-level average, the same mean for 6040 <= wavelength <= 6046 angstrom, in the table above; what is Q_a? 0.89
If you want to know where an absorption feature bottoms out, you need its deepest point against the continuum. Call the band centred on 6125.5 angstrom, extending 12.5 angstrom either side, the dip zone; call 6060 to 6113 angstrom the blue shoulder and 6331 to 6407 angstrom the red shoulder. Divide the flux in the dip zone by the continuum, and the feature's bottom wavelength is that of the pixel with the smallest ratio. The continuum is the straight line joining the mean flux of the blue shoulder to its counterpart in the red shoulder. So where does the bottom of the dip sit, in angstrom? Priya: 6125.58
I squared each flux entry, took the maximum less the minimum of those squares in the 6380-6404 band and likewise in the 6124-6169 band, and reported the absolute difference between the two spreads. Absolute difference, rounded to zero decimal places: 253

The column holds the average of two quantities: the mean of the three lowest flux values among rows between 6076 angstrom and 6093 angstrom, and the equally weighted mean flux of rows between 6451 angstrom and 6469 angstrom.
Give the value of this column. 25.4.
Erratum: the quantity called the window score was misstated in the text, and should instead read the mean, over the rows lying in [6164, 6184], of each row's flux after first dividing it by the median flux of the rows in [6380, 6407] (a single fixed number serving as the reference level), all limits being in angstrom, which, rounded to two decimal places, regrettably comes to 1.13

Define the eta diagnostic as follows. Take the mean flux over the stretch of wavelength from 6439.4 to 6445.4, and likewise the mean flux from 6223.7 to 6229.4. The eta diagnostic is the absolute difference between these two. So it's 4.1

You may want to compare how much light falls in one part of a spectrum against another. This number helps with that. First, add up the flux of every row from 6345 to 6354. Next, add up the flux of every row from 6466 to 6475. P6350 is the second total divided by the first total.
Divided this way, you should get 0.9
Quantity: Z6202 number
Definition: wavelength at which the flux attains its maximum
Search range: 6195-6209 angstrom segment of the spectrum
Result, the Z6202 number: 6199.36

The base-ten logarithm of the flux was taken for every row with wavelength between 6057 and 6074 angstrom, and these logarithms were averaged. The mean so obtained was 1.40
